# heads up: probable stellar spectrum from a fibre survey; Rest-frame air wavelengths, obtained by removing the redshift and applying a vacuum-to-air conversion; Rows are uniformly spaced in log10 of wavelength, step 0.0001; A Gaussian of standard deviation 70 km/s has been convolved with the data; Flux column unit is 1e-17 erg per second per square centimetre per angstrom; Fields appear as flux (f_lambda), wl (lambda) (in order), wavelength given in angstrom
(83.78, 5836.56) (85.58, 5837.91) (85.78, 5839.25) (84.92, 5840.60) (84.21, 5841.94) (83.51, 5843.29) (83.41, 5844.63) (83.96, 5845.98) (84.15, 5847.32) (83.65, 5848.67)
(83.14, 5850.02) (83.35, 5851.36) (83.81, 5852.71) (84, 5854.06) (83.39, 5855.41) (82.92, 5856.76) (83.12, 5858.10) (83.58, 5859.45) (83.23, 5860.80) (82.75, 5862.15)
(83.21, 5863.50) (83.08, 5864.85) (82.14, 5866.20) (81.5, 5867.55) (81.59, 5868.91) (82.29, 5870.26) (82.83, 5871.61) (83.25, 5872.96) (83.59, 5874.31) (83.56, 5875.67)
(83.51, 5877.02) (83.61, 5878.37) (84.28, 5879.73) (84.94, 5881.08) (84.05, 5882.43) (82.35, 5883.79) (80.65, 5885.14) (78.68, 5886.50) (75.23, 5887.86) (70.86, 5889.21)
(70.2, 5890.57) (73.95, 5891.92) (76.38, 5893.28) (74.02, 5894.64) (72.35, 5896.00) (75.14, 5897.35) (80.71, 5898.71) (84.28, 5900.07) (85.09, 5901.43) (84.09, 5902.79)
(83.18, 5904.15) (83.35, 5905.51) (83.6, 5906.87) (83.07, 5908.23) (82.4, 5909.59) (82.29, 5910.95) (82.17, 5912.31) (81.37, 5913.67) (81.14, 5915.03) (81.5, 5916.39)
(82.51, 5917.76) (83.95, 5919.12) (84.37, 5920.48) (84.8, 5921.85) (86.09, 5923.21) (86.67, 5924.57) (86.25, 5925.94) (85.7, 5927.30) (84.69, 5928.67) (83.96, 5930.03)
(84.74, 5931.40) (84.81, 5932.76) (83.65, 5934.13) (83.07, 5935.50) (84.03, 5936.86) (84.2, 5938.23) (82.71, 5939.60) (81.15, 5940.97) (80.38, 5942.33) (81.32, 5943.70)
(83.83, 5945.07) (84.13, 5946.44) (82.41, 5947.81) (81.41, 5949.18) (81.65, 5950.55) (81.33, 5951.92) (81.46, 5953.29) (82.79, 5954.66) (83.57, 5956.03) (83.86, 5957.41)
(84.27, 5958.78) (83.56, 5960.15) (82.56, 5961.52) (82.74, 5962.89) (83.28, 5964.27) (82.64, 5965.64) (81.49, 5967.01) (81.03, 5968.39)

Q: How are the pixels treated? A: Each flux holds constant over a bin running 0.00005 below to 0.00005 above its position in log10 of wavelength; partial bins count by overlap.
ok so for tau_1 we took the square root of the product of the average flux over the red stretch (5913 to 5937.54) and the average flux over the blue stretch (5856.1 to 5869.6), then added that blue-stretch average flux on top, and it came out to 166.1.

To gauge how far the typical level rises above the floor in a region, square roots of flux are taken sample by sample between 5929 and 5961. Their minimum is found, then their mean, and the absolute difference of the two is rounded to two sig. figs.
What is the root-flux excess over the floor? 0.14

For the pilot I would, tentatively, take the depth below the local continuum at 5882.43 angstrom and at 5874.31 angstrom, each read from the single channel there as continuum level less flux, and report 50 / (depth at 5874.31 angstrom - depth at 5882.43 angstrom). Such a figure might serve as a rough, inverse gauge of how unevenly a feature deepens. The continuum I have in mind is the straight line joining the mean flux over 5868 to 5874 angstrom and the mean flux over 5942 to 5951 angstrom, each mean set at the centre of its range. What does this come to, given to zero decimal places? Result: 101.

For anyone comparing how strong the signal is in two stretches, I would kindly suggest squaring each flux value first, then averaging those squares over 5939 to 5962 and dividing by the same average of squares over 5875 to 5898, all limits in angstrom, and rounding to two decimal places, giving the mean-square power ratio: 1.10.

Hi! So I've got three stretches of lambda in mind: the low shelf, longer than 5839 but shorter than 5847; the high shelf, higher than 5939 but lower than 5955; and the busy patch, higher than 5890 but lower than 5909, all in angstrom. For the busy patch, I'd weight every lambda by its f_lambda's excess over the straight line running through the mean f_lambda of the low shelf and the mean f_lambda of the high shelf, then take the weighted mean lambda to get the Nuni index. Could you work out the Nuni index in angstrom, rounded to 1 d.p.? 5893.0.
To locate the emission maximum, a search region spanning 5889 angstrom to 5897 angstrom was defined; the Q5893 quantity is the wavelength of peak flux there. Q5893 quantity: 5893.28 angstrom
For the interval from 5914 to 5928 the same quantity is 5924.57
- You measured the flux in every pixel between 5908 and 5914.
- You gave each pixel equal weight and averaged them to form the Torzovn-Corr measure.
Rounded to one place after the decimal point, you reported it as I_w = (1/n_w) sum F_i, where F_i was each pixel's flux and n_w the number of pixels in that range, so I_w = 82.3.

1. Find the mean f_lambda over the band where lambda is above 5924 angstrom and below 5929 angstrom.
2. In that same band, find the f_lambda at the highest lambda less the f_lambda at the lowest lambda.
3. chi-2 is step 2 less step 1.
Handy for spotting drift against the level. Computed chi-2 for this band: -88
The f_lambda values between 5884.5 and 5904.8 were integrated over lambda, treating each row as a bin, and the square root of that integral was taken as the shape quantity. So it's 40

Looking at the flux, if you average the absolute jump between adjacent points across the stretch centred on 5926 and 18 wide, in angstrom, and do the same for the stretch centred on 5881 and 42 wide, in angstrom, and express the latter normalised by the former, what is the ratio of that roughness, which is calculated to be 2.0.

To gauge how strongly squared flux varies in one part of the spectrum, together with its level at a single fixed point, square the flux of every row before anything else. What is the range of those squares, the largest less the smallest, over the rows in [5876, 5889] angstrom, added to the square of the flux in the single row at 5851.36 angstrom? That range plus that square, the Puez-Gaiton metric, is 8502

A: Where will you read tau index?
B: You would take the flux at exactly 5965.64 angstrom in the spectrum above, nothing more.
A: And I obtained 82.64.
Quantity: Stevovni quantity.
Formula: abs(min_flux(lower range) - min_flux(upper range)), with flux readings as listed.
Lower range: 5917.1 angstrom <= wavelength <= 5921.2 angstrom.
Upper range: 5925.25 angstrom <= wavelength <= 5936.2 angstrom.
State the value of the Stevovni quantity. 0.6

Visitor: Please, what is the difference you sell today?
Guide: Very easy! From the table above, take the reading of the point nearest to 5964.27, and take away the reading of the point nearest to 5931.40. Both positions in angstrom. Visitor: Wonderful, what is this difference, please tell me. -1.5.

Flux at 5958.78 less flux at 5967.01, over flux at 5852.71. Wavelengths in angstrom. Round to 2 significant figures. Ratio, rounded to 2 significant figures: 0.033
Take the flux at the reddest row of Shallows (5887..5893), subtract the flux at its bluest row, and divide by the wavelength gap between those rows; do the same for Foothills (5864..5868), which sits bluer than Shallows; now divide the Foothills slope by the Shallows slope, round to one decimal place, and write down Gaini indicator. 1.9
